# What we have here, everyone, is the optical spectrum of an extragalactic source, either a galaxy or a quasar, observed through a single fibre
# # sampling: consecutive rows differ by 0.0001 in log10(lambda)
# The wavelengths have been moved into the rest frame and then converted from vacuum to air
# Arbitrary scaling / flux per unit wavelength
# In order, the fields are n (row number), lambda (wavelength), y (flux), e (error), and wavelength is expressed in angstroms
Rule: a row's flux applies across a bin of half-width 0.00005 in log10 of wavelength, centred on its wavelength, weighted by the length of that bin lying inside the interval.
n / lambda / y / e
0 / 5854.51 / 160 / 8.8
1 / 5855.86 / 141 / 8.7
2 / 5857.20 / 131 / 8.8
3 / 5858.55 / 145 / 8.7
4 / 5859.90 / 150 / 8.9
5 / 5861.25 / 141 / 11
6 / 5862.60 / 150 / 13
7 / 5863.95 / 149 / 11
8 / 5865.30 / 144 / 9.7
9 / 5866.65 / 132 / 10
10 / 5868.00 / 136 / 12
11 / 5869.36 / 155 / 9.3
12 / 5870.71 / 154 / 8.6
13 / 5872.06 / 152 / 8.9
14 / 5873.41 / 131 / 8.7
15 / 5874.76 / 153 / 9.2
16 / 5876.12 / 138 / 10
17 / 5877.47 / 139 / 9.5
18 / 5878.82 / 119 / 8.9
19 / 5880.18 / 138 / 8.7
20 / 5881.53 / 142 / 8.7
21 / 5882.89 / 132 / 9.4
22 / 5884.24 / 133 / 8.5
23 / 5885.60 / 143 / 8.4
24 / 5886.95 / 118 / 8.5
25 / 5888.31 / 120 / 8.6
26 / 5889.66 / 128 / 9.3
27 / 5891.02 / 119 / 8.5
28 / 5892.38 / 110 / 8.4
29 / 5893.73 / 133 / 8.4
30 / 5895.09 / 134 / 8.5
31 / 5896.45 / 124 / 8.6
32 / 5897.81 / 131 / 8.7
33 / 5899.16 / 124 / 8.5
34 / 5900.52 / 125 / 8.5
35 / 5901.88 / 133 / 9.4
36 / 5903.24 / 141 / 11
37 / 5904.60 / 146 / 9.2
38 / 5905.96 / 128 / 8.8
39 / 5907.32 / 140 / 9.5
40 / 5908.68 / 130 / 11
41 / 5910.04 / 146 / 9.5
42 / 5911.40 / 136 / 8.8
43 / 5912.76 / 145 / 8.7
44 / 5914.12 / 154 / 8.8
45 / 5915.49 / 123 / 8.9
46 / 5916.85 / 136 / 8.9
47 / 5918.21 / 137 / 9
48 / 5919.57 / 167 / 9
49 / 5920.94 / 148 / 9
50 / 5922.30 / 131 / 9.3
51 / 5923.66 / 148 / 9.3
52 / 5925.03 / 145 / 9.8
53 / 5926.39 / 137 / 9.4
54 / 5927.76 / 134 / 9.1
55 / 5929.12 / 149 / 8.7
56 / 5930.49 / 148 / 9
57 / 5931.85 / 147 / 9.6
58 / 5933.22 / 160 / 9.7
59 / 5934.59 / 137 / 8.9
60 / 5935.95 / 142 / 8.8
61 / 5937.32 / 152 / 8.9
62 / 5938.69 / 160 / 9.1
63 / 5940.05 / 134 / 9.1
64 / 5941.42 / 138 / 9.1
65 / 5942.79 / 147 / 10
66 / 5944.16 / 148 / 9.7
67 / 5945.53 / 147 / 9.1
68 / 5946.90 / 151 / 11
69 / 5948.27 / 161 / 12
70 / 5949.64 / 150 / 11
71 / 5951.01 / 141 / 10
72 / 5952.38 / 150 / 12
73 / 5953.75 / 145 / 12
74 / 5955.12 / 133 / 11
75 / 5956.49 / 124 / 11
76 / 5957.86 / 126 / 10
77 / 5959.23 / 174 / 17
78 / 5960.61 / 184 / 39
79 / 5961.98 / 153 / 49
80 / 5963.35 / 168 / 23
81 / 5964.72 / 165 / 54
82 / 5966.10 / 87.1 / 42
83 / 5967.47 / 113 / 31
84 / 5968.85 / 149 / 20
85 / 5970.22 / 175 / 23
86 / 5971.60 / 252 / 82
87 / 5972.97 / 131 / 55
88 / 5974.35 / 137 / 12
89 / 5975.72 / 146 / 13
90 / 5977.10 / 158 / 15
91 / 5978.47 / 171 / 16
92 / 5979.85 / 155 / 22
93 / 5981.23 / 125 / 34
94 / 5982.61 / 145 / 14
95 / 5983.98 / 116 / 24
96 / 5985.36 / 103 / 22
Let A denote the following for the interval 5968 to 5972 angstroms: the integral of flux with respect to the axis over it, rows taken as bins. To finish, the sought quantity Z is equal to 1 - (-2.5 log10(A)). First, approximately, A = 737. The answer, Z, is 8.17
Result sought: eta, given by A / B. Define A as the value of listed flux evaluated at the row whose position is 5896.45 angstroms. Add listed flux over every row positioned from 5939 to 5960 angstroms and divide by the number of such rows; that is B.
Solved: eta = 0.86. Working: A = 124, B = 145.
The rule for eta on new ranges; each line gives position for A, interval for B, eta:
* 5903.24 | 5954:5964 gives 0.93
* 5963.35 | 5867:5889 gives 1.22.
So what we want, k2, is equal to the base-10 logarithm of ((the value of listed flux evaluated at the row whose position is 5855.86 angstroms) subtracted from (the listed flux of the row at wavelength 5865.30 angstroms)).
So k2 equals 0.5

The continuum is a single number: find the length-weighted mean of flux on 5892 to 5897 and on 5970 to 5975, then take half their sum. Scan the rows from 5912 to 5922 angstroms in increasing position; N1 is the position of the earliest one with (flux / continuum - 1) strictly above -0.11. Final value 5912.76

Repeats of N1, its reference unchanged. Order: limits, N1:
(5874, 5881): 5874.76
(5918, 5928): 5918.21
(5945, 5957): 5945.53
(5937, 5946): 5937.32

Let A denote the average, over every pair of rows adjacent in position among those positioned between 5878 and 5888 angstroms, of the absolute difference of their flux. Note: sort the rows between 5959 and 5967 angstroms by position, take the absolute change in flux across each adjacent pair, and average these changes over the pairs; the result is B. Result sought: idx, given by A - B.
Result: -16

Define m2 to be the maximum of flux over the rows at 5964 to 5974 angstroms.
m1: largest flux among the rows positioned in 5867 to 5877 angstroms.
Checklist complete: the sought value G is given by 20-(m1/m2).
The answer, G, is 19.4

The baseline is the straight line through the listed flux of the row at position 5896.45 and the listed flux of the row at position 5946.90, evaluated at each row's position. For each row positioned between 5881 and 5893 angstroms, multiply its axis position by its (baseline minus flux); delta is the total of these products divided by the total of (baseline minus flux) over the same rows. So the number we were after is 5882.5 angstroms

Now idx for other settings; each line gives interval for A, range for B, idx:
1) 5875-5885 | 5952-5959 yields 2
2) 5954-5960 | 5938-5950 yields 11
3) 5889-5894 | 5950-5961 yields 0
